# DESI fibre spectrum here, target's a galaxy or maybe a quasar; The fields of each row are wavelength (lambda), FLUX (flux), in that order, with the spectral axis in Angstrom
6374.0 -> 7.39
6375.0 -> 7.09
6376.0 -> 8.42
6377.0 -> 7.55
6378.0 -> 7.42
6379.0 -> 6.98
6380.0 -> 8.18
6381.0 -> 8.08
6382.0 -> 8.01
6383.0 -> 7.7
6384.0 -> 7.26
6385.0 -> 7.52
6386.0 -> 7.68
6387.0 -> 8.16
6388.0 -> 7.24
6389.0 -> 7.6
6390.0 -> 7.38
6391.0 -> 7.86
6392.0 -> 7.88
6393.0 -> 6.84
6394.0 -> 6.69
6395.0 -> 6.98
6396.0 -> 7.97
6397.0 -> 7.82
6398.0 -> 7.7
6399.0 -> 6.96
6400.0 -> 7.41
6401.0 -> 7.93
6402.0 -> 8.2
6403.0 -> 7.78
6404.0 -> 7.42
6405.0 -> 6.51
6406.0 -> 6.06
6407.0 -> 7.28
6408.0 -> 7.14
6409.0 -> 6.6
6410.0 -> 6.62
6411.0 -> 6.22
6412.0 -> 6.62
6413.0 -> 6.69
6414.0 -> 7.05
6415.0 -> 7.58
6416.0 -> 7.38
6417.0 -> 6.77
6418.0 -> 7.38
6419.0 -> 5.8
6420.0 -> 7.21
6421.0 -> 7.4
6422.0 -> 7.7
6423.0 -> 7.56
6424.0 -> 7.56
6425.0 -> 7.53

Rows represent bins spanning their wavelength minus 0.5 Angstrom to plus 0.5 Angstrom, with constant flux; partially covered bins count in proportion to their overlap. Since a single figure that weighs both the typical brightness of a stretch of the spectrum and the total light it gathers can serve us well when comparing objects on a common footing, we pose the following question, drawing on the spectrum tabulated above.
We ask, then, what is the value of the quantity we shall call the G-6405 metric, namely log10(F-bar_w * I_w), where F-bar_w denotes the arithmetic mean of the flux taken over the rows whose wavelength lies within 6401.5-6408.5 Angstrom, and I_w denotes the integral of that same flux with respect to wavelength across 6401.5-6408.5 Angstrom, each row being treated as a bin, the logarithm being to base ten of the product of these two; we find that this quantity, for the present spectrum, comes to 2.56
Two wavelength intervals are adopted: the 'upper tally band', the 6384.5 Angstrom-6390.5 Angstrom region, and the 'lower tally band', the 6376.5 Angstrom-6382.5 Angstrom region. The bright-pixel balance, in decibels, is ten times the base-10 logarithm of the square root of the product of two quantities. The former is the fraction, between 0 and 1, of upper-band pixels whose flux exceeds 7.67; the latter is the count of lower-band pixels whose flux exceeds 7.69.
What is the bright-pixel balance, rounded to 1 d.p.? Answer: 0.0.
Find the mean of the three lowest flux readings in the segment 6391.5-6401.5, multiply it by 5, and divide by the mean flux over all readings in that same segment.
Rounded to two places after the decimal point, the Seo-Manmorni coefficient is 4.60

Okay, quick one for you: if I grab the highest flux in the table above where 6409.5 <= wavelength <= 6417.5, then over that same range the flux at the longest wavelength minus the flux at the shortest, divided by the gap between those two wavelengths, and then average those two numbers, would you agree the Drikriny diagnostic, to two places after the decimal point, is 3.80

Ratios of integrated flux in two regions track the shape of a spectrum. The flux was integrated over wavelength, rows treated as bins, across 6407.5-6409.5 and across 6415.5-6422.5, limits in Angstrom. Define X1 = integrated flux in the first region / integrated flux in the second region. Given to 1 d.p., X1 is 0.3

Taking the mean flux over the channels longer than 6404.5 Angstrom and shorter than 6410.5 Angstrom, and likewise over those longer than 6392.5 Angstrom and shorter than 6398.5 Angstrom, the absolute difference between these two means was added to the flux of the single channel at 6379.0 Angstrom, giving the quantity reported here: 7.6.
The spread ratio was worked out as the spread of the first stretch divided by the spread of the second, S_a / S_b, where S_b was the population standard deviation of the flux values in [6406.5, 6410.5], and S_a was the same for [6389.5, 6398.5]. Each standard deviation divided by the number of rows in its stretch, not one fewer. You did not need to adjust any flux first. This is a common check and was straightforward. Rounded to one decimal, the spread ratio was 1.5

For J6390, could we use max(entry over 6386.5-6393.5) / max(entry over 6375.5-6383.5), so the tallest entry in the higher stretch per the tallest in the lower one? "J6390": 0.97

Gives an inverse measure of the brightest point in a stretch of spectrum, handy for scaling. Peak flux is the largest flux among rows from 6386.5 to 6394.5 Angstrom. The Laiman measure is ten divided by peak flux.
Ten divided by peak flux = 1.23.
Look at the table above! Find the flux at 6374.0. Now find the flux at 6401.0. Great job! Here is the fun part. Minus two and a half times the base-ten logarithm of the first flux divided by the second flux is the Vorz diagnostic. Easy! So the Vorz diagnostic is 0.08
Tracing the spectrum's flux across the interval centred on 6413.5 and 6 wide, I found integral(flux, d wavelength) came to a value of 41.5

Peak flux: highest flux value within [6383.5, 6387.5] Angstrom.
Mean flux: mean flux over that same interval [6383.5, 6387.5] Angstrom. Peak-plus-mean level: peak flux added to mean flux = 15.8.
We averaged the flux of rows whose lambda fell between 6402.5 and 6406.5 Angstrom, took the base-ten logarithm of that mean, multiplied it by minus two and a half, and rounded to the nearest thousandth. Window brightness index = -2.104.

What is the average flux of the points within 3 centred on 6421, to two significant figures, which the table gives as 7.4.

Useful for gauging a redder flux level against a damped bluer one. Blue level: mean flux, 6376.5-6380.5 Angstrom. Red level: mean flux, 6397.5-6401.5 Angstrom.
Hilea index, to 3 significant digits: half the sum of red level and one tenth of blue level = 4.13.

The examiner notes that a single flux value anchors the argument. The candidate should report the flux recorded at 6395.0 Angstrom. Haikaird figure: 6.98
